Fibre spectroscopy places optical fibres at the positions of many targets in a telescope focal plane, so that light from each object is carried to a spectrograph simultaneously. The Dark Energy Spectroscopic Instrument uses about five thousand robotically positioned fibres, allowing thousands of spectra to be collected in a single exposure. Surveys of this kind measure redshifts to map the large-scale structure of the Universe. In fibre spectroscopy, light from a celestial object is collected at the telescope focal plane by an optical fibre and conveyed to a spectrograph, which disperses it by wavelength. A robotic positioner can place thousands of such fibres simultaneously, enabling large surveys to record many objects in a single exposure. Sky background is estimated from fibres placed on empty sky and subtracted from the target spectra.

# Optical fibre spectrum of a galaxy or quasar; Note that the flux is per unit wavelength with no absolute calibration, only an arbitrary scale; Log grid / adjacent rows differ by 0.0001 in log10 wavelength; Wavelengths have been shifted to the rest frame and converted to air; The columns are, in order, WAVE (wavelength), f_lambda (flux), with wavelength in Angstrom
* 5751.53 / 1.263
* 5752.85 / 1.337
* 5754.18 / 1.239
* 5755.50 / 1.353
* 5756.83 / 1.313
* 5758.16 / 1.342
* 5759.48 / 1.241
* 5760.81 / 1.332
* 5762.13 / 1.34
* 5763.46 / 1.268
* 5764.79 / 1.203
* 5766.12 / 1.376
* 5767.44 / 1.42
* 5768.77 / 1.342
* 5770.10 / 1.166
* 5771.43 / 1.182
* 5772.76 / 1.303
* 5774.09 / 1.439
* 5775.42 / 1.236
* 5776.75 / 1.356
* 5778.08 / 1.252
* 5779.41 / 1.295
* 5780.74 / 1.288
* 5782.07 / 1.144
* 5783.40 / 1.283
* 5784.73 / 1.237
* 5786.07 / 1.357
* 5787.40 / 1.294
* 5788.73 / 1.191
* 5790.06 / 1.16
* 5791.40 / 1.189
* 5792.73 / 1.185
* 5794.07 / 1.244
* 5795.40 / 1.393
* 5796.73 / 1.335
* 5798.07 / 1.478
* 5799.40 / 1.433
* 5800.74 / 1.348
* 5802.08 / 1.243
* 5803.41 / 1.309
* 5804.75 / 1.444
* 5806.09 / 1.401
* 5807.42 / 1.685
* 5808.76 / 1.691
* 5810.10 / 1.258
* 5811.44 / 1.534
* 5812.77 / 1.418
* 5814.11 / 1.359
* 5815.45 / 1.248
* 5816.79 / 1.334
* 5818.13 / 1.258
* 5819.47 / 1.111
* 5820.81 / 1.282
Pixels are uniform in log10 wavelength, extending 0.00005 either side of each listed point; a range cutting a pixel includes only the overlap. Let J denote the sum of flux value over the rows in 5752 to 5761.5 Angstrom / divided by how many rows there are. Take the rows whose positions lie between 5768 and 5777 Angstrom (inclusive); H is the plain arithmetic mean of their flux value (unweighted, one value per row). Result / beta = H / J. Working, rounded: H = 1.29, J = 1.31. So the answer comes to 0.985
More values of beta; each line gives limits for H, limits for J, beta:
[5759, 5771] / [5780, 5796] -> 1.041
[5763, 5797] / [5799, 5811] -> 0.895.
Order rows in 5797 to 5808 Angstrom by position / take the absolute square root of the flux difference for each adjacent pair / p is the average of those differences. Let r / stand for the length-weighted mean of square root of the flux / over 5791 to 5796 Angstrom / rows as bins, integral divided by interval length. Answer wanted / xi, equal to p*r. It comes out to 0.051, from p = 0.046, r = 1.12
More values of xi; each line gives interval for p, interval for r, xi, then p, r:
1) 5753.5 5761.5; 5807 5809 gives 0.043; 0.033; 1.30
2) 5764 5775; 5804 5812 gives 0.057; 0.047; 1.22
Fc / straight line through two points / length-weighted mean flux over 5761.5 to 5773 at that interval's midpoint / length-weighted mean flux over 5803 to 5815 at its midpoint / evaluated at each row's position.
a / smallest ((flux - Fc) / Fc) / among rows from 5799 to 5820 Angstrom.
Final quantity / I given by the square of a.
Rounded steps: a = -0.258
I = 0.066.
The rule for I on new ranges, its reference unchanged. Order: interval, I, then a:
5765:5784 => 0.023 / -0.151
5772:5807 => 0.025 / -0.159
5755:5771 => 0.010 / -0.102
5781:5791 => 0.025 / -0.159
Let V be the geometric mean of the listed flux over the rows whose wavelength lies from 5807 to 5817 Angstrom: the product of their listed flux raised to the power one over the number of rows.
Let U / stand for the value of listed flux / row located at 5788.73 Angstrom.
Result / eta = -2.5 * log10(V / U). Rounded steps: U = 1.191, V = 1.43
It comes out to -0.20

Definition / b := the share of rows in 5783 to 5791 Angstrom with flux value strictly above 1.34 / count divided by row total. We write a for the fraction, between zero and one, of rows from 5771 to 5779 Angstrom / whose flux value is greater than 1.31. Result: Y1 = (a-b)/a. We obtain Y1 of 0.50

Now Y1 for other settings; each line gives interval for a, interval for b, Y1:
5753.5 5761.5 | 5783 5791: 0.75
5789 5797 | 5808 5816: -1.00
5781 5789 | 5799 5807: -3.00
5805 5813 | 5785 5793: 0.80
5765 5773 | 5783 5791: 0.67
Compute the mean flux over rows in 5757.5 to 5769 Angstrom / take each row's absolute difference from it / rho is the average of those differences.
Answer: 0.054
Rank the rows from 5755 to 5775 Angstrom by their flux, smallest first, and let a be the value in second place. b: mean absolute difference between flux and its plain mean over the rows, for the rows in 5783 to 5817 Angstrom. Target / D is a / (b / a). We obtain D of 13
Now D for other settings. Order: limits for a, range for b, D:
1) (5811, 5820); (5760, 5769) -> 30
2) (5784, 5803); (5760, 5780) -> 21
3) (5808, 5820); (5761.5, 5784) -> 23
